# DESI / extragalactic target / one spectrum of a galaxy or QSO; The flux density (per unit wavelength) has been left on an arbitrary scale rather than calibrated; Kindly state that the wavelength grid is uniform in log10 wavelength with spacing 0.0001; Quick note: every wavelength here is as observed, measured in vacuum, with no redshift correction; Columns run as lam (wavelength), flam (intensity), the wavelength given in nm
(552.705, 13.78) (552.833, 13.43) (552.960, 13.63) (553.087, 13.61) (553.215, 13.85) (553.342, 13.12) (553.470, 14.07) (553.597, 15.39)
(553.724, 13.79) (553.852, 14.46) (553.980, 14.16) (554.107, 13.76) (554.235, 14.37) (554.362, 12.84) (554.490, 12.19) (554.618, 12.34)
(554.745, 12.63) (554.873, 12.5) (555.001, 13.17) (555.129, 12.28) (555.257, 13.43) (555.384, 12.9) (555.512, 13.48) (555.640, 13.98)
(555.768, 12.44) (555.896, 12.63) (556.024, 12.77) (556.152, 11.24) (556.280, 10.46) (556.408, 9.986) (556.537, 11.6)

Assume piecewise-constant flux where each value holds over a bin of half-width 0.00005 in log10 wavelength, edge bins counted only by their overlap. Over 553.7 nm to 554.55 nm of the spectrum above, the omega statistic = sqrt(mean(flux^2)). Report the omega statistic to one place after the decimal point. 13.7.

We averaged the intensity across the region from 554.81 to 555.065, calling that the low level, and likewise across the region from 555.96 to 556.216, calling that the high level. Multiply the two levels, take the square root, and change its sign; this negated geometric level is -12.4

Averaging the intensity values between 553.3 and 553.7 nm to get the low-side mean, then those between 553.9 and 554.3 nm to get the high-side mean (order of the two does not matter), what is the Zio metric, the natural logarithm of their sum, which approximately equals 3.34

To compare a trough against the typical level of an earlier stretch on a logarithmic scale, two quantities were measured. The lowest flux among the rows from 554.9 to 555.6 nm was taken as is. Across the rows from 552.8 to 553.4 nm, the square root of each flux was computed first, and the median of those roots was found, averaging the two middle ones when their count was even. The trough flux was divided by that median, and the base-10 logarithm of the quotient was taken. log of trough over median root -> 0.522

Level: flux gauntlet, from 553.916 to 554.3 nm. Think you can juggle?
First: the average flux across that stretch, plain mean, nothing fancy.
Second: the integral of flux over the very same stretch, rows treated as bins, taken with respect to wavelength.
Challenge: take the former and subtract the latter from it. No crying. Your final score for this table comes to 8.7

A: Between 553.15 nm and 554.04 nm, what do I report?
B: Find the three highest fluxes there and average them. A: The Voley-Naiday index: 14.7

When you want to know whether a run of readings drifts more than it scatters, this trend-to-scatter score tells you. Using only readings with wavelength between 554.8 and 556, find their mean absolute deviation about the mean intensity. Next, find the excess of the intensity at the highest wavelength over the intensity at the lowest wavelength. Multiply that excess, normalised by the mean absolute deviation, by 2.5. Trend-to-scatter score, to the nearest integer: 1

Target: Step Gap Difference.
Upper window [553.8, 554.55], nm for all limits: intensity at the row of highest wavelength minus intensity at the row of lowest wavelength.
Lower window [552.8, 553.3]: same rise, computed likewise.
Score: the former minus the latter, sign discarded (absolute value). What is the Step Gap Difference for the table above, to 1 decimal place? 2.7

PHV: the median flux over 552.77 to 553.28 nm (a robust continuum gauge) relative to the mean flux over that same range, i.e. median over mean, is 0.999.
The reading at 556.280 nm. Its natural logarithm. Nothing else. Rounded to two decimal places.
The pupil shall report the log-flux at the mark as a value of 2.35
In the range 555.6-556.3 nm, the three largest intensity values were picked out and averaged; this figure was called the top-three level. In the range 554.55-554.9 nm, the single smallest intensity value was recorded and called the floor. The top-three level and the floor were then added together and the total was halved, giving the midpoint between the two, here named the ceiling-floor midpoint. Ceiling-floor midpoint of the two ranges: 12.7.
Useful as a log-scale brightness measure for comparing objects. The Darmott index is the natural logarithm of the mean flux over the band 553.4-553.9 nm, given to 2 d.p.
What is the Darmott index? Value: 2.67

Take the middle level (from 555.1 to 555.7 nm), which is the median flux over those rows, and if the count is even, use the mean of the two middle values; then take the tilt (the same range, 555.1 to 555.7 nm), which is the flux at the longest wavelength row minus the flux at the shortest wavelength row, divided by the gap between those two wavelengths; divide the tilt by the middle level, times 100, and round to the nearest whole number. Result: 25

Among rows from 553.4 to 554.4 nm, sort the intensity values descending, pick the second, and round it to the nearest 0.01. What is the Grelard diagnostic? 14.46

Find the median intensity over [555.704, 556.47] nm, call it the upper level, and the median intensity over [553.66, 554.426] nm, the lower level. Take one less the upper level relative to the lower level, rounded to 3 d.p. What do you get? 0.153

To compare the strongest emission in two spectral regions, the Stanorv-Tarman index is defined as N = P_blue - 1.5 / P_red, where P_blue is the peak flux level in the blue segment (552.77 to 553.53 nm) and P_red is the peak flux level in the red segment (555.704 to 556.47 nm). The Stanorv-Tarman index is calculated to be 14.0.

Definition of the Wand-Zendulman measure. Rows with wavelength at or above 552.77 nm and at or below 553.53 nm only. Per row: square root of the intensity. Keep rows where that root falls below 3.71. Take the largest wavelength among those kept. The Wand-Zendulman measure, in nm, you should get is 553.342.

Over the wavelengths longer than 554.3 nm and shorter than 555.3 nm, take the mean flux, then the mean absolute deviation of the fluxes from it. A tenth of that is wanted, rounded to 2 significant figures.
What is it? 0.036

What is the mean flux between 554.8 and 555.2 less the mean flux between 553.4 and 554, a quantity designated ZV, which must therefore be -1.7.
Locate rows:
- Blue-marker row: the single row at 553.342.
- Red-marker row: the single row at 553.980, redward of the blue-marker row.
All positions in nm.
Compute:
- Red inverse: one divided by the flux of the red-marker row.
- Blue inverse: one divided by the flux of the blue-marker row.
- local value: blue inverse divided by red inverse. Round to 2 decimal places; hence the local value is 1.08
